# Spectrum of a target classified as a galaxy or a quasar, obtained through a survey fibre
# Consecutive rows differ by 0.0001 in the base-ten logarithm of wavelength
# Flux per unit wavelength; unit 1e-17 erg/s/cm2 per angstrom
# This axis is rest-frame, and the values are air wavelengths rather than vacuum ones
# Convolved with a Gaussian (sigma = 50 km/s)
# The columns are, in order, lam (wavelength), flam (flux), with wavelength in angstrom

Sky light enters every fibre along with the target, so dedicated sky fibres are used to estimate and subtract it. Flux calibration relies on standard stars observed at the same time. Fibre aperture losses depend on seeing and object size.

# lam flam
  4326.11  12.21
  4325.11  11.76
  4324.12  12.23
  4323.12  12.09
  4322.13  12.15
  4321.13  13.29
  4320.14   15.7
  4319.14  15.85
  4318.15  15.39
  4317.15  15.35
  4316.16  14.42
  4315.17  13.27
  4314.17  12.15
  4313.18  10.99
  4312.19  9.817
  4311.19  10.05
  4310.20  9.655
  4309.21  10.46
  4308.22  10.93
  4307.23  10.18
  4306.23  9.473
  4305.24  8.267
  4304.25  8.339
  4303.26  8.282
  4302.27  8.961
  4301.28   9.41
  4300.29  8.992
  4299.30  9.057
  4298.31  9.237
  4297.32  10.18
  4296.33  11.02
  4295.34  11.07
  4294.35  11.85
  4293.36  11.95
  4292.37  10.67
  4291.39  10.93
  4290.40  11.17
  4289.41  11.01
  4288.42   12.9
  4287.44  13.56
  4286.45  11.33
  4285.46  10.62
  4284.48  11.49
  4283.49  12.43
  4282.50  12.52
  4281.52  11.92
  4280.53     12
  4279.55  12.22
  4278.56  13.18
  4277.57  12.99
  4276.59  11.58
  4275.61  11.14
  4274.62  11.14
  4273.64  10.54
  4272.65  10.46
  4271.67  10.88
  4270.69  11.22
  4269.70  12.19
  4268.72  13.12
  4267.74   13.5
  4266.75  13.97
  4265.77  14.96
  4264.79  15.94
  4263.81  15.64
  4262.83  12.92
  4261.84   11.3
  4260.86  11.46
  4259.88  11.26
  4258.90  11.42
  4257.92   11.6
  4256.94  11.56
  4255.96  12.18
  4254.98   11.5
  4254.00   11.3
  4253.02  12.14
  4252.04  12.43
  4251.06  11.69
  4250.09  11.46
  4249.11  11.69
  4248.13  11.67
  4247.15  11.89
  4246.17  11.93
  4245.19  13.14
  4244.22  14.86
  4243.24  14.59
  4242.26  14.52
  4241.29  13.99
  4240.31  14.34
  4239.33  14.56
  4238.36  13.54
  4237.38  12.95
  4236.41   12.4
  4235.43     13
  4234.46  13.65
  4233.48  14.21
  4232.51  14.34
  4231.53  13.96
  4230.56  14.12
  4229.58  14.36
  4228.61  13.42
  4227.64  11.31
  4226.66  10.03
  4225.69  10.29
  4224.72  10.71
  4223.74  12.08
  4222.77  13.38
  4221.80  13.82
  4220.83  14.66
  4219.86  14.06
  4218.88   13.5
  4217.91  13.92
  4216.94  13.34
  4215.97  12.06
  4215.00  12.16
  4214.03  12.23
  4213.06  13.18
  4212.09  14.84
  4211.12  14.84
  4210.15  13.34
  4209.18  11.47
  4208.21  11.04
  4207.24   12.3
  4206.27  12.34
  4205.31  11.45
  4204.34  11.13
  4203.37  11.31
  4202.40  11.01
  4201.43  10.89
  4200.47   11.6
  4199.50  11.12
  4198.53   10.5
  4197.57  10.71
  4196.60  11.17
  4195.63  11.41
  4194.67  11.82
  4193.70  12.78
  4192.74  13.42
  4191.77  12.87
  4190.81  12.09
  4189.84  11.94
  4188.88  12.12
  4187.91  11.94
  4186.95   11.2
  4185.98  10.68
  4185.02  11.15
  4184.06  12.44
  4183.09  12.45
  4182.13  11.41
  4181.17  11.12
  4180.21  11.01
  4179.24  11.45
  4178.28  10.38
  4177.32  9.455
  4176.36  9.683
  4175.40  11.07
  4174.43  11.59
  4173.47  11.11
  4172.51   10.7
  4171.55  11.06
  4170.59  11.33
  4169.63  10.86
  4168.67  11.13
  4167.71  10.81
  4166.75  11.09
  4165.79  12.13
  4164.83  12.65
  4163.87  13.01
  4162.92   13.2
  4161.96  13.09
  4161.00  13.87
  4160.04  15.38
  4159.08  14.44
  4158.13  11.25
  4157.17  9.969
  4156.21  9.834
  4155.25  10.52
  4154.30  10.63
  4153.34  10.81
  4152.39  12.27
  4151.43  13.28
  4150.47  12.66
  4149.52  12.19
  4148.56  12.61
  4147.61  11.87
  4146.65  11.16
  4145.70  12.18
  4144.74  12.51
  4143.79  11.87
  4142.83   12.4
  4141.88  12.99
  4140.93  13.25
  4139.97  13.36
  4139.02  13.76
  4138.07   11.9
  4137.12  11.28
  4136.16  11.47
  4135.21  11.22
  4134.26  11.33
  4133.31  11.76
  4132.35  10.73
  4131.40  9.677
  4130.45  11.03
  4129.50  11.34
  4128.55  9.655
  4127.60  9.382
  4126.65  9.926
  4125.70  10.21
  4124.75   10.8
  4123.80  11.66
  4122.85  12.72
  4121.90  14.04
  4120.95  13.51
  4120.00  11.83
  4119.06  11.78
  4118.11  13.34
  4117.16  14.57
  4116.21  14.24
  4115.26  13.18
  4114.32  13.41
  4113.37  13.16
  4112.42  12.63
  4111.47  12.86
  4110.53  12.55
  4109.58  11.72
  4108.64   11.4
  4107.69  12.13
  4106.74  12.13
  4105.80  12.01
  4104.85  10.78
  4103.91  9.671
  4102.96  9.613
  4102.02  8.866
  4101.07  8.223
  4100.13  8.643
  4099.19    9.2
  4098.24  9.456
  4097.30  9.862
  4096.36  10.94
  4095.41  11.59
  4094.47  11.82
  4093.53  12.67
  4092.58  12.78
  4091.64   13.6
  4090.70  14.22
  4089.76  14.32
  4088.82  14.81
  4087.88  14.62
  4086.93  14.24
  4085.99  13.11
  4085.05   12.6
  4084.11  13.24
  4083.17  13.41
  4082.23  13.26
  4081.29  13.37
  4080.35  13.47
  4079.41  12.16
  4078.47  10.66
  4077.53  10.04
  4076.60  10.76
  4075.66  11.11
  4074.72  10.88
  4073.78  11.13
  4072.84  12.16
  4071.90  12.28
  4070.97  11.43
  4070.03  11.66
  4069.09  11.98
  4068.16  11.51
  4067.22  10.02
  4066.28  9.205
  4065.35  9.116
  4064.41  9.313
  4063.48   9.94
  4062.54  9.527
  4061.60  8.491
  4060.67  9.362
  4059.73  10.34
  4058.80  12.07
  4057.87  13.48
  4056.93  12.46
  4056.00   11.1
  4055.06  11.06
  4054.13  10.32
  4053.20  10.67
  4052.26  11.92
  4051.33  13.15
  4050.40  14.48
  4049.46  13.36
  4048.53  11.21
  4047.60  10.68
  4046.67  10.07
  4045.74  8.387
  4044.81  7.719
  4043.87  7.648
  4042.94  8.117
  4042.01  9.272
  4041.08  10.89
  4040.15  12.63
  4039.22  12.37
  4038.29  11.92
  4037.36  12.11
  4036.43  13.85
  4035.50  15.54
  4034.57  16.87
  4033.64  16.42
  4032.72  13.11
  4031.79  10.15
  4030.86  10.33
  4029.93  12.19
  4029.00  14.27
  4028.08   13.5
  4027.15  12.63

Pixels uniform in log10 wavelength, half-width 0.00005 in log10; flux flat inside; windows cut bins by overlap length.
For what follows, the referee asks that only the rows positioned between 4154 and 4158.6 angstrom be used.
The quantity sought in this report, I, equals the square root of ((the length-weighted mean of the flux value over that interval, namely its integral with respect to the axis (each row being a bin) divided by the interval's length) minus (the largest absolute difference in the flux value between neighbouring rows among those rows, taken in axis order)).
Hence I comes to 3.0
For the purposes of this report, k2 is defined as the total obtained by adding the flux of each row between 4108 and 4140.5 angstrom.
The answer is 407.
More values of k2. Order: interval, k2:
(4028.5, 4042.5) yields 192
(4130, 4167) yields 471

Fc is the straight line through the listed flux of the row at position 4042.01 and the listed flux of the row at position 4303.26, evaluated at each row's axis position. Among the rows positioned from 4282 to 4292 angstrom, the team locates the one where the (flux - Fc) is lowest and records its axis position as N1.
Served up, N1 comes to 4285.46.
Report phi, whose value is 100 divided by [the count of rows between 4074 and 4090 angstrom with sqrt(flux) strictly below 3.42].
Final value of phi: 20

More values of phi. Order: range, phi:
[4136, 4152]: 33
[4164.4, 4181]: 7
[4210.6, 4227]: 33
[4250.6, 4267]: 11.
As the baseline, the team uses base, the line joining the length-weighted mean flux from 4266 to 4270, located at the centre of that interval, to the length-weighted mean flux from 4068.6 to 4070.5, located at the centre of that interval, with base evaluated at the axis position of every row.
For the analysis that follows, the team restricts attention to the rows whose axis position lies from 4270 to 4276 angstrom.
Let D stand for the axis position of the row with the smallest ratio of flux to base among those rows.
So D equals 4272.65 angstrom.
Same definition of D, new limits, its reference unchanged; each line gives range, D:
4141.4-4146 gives 4143.79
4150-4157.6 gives 4156.21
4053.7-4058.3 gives 4054.13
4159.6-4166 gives 4165.79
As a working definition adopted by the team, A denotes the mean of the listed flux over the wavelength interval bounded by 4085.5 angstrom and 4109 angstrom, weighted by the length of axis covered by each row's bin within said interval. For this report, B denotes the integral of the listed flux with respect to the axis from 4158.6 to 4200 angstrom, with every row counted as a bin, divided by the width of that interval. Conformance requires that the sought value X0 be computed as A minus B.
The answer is -0.1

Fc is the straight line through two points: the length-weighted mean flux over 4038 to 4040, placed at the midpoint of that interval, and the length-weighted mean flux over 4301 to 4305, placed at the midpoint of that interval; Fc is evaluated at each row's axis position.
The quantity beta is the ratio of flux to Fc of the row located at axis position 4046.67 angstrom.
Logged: 0.83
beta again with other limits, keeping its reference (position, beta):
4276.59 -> 1.28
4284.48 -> 1.29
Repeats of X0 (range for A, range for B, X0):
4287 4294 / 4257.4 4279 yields -0.6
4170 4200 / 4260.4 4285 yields -1.0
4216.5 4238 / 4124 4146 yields 1.6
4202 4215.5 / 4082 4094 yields -1.3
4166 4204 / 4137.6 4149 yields -1.2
